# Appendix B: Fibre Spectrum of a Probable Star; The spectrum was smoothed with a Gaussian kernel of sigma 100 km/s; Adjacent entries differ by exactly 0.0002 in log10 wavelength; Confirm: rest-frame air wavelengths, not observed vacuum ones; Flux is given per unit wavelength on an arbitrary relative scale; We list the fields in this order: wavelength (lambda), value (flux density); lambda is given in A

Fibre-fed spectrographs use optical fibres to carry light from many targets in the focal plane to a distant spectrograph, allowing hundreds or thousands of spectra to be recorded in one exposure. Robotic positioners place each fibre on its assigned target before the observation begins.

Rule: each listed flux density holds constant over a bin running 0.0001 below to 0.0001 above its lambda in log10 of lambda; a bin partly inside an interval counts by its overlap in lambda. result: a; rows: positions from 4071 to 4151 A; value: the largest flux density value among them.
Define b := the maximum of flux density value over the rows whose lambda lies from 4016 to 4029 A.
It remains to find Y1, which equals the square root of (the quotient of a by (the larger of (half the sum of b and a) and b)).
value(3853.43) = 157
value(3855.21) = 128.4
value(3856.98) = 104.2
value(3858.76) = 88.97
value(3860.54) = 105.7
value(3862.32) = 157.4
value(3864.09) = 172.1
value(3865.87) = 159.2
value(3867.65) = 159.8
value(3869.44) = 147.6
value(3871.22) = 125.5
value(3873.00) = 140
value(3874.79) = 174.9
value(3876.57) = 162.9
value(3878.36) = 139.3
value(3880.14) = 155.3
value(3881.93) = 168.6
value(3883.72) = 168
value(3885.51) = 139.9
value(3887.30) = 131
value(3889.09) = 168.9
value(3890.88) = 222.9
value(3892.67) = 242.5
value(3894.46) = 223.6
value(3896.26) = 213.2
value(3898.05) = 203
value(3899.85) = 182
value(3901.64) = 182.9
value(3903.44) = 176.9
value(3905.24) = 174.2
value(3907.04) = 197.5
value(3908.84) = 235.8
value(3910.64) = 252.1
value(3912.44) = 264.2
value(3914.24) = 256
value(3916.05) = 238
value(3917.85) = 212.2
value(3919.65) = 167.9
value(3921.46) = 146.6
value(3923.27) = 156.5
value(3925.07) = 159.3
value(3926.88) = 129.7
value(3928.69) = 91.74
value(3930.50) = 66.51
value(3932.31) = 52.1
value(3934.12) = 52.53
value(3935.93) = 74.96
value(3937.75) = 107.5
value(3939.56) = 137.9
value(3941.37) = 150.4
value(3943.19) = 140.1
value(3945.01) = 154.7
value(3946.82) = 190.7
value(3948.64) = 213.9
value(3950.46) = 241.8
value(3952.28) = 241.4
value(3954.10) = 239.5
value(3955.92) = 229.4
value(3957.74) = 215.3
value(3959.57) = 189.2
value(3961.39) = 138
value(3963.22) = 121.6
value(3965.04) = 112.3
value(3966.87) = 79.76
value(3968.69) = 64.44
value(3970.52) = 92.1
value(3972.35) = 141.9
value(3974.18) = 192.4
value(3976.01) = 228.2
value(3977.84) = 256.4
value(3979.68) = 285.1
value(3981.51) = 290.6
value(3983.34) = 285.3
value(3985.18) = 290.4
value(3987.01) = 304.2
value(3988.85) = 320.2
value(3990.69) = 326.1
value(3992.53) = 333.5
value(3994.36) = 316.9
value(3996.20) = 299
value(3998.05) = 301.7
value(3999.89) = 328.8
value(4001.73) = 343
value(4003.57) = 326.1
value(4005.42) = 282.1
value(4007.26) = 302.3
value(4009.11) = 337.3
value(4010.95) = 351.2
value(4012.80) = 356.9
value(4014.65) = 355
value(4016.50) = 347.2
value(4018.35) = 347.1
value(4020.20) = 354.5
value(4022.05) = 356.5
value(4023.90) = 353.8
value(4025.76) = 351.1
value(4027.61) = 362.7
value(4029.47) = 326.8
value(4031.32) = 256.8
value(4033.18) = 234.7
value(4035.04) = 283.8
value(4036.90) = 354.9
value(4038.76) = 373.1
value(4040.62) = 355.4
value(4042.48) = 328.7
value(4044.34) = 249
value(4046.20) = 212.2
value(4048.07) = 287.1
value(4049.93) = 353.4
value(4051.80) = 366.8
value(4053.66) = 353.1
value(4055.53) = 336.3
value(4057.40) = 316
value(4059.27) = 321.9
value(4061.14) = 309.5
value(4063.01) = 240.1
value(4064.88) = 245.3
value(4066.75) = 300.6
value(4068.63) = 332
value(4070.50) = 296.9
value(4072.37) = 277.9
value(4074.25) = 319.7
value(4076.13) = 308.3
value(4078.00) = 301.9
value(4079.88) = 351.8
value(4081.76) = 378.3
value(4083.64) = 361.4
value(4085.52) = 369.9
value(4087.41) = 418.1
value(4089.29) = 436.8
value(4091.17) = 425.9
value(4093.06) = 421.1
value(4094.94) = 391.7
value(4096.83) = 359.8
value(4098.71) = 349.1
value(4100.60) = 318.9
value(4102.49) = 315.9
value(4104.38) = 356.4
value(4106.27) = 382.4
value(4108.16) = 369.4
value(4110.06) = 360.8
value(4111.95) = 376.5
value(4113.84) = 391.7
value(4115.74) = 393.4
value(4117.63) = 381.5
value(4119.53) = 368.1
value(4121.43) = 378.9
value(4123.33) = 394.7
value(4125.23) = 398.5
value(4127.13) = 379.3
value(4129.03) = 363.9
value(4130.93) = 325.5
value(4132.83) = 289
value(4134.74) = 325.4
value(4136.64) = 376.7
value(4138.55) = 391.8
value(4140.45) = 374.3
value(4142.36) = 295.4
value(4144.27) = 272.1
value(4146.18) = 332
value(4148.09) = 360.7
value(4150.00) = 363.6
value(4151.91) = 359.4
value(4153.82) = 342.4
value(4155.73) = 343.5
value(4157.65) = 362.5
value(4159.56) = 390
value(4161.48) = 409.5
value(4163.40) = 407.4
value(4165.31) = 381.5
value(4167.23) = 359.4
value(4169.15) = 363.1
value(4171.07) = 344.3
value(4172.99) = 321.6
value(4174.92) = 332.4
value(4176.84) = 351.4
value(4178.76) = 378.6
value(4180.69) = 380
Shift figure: 1.05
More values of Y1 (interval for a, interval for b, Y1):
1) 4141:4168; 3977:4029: 1.03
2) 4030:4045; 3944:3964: 1.10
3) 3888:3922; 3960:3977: 1.04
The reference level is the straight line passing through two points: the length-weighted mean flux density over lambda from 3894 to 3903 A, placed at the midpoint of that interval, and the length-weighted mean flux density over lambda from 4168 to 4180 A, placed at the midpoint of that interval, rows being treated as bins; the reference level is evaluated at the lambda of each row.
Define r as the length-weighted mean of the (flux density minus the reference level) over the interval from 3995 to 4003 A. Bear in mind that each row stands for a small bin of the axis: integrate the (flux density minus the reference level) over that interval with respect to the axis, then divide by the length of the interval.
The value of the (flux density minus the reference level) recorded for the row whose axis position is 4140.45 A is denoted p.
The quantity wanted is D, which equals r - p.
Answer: 22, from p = 43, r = 65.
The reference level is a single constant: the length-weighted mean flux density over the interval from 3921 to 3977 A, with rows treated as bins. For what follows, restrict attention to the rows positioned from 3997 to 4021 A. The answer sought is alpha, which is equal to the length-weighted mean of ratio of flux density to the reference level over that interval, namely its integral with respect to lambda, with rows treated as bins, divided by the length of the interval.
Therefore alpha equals 2.26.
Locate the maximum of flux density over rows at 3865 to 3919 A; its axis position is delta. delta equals 3912.44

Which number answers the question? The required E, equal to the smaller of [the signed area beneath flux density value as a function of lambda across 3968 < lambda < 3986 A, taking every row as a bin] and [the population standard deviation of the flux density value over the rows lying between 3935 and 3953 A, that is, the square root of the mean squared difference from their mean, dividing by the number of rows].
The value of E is 53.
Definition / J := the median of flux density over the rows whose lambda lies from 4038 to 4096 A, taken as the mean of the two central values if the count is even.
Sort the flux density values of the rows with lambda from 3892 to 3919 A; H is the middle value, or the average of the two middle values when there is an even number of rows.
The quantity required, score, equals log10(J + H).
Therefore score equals 2.74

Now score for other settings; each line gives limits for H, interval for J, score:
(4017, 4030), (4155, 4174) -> 2.86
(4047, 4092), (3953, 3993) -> 2.74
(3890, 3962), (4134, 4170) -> 2.74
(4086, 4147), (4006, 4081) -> 2.85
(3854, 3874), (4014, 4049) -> 2.69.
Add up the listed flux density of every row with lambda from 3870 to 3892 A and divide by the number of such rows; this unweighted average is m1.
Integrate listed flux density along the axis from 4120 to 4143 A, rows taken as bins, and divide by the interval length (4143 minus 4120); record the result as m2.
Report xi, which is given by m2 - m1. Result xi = 201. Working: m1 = 158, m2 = 359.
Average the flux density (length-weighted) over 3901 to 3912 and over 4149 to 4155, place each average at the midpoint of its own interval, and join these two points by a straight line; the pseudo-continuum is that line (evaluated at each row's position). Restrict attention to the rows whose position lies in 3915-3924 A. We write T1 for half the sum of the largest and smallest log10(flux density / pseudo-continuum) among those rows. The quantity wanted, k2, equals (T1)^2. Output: 0.003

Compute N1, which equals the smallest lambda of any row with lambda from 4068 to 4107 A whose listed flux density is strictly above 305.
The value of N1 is 4068.63 A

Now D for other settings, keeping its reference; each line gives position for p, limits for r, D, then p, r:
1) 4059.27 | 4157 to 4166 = 14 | 35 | 49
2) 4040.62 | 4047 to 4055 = -23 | 79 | 56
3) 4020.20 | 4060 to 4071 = -92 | 89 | -2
